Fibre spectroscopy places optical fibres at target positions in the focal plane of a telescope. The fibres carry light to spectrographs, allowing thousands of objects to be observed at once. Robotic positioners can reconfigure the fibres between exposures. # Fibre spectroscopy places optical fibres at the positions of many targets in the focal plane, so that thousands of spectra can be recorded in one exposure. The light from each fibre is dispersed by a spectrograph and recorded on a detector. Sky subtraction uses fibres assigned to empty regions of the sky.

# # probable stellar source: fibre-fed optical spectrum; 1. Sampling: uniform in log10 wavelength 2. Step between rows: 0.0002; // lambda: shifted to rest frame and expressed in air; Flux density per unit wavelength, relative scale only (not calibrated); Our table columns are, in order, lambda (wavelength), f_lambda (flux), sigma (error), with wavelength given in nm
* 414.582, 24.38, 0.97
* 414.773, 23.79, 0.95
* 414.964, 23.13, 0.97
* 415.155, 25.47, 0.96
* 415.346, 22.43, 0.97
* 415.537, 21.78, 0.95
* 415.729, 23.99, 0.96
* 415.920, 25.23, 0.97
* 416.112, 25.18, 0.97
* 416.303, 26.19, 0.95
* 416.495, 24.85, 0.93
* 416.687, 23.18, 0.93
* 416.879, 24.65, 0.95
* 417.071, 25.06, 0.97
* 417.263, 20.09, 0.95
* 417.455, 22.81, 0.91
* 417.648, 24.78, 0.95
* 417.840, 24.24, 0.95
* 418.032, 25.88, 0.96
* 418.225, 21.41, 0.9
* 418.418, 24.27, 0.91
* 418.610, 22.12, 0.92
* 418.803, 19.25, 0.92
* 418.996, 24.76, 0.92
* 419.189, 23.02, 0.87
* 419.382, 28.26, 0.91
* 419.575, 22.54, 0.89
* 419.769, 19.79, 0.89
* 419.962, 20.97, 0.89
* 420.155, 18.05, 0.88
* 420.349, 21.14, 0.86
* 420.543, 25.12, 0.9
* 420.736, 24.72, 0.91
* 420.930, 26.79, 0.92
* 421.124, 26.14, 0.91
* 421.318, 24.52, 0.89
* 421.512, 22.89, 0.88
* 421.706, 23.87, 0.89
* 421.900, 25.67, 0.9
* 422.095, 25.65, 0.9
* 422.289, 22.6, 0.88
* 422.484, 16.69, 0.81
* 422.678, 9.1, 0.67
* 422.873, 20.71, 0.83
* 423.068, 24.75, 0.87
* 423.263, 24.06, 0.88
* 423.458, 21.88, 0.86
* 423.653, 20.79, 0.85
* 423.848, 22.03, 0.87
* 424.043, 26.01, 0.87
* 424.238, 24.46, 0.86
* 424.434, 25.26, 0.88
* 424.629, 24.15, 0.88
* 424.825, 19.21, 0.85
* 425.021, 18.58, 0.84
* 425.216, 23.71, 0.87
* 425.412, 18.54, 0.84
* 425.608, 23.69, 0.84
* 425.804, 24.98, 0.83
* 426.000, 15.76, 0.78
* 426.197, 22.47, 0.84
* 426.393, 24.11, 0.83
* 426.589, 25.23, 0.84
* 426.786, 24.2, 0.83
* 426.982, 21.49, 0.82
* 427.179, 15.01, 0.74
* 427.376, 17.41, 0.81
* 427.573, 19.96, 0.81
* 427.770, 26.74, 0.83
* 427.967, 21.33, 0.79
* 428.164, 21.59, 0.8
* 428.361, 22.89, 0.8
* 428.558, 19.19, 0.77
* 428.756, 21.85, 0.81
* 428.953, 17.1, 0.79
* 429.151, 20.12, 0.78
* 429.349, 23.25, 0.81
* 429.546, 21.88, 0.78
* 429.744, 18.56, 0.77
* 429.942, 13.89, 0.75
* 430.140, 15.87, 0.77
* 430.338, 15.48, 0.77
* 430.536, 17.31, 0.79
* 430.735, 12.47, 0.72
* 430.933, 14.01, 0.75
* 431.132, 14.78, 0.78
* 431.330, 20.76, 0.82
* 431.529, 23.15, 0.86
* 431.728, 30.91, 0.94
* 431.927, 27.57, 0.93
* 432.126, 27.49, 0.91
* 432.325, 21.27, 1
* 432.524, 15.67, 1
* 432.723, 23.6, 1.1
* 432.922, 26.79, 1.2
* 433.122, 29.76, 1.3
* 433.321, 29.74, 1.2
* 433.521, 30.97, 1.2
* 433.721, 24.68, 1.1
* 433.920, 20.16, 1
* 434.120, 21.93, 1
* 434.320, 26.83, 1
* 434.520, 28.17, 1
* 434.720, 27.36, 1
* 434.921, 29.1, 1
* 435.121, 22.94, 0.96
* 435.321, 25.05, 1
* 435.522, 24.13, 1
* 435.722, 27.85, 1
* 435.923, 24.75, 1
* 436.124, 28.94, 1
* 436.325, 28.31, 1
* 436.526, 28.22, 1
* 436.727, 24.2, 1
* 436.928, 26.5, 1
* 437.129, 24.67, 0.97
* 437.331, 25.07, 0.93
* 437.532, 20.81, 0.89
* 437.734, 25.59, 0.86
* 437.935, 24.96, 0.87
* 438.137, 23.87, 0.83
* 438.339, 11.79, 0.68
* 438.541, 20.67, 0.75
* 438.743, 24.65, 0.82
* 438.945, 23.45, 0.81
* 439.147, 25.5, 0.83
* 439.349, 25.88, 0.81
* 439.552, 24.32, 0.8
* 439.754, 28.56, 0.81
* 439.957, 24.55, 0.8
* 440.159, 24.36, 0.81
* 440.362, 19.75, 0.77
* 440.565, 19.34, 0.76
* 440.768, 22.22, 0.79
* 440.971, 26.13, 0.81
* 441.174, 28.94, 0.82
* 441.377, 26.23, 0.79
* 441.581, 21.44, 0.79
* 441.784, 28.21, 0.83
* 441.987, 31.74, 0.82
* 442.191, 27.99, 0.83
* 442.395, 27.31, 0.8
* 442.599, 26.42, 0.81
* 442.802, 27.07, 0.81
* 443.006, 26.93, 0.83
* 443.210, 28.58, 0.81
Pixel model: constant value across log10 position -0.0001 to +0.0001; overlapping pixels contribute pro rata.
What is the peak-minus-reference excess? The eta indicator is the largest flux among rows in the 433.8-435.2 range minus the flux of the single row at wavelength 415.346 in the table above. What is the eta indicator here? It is 6.7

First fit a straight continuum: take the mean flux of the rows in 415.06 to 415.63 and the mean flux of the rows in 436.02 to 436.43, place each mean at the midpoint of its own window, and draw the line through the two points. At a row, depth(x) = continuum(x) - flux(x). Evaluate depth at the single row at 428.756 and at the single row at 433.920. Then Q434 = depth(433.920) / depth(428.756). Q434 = 1.6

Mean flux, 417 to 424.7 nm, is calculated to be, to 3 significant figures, 22.9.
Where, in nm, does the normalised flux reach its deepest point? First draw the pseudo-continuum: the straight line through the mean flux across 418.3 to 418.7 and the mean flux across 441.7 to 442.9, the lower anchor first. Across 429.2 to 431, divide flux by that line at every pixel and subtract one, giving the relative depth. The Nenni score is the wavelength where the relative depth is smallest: 430.735 nm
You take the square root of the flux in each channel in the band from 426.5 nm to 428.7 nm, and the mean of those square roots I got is 4.61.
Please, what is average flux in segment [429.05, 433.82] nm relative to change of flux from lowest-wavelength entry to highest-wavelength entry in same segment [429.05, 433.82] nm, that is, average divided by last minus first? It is 5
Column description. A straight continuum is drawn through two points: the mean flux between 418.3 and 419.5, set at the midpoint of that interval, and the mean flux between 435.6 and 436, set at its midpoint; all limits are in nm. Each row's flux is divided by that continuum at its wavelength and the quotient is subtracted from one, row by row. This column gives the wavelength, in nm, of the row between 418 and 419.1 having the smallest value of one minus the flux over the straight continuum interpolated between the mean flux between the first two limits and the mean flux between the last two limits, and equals 418.032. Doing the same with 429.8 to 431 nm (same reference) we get 430.536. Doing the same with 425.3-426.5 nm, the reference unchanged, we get 425.804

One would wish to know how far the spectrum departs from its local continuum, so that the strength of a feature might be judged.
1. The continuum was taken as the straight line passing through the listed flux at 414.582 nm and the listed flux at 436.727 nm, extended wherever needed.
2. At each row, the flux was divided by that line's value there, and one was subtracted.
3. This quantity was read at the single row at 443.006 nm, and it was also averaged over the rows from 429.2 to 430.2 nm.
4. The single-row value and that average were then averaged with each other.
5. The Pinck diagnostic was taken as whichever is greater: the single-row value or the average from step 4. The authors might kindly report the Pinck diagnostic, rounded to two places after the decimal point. 0.12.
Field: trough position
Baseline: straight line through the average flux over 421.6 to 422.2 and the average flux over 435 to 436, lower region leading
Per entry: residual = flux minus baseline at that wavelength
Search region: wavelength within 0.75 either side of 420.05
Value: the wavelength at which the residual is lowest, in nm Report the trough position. 420.155 nm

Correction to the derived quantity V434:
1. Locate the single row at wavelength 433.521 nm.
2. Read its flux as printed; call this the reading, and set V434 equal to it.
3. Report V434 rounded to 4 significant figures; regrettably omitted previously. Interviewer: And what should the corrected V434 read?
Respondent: 30.97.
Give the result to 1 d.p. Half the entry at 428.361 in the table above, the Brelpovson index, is 11.4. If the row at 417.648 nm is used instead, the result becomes 12.4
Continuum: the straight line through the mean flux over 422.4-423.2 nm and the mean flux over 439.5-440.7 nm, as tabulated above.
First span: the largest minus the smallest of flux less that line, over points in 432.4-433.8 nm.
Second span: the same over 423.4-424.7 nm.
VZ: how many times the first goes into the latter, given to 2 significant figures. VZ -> 0.34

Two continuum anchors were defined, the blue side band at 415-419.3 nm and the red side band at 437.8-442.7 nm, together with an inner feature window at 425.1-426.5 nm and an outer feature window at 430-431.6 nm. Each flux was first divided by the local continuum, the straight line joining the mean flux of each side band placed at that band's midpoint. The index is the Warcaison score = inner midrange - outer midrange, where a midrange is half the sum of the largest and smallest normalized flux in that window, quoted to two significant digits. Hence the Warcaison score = 0.11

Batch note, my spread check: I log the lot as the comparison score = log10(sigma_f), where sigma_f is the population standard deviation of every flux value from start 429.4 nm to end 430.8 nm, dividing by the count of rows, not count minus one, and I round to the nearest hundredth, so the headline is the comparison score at 0.46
